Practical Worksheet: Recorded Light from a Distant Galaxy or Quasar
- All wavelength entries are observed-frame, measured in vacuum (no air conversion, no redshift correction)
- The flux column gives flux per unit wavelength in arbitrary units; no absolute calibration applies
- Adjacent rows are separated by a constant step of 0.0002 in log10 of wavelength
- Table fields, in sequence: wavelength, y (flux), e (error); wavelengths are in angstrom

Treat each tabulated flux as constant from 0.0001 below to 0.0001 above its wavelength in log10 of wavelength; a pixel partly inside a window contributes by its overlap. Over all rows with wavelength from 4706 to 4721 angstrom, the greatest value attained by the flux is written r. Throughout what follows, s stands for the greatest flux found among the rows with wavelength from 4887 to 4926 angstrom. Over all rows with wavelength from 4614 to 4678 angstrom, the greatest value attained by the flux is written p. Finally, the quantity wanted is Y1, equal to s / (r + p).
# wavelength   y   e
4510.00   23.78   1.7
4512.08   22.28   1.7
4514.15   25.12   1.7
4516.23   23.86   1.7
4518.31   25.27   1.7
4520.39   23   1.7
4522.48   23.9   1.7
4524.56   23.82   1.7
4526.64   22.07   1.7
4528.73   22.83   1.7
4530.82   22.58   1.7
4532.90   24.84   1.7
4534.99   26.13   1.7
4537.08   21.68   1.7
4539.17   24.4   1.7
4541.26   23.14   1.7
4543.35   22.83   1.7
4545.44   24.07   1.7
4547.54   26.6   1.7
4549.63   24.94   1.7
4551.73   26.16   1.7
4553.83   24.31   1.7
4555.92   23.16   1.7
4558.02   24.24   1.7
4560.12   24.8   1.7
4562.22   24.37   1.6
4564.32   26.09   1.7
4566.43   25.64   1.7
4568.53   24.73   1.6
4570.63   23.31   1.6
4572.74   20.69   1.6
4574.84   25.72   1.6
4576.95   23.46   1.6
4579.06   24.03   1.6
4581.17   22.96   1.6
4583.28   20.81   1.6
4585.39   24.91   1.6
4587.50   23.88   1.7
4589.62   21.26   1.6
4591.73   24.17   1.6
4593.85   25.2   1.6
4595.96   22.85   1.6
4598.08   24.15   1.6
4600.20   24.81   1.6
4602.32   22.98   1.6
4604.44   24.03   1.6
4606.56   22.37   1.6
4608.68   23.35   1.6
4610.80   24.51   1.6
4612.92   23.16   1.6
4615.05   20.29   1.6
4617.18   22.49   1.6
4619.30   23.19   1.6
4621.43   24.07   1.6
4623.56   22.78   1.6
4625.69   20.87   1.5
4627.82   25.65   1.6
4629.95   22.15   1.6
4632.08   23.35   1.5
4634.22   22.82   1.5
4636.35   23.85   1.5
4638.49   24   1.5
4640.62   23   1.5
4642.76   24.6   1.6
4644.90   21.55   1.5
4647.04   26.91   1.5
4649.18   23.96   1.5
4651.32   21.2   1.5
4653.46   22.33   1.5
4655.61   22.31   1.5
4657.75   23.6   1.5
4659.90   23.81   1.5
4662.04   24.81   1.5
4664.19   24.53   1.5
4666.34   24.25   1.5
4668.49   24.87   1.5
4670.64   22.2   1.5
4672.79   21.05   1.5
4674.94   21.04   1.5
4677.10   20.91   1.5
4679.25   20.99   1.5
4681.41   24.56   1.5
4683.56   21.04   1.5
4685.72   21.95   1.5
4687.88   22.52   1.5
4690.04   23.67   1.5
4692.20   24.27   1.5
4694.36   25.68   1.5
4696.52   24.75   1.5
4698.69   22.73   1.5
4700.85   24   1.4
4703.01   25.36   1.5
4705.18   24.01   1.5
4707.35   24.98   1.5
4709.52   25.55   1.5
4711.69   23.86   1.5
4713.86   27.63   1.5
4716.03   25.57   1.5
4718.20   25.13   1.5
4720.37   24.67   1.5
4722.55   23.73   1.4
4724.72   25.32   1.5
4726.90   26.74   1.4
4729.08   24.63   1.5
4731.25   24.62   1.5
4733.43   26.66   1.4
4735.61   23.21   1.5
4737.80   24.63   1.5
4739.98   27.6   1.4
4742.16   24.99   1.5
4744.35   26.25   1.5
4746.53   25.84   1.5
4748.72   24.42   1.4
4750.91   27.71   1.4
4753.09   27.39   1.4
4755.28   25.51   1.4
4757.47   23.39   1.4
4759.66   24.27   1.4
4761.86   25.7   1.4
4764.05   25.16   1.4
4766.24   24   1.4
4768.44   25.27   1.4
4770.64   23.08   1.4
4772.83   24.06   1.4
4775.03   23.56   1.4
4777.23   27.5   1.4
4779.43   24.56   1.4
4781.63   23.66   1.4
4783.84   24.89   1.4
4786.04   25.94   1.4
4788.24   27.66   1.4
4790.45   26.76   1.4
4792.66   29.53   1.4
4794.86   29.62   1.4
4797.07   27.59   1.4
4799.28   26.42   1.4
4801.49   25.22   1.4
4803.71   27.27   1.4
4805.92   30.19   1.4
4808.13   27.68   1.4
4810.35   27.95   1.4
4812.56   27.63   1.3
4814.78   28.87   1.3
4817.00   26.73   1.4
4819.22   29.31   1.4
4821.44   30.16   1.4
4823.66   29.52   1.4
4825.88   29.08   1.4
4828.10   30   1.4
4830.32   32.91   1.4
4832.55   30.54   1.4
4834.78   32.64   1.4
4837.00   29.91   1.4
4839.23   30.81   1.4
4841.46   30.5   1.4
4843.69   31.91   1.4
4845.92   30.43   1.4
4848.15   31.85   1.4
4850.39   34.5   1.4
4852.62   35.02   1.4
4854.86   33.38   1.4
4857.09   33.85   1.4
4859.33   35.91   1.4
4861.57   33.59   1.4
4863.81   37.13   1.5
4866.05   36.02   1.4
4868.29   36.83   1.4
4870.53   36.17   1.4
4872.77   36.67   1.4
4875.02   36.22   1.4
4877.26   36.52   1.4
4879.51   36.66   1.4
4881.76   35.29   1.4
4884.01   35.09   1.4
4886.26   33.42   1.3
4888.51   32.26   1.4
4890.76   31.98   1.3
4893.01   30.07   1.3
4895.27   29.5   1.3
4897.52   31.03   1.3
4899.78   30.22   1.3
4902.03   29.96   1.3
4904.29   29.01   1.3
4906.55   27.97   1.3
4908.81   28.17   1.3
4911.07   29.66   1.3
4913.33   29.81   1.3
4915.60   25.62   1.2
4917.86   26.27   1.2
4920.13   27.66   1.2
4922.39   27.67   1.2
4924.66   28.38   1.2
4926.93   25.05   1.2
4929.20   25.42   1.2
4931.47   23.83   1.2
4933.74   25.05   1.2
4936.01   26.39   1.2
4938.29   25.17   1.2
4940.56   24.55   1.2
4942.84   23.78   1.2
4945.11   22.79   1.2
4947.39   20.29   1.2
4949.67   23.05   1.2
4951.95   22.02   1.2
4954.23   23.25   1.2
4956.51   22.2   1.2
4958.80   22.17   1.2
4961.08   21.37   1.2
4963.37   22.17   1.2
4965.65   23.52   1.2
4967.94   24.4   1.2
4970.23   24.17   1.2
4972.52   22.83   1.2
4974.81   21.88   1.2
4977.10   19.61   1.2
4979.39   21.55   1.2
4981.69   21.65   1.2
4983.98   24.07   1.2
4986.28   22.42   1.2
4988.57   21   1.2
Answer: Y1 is 0.591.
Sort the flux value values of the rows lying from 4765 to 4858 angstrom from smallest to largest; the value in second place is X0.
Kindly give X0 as 23.56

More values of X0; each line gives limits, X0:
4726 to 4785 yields 23.21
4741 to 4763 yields 24.27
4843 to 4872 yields 31.85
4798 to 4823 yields 26.42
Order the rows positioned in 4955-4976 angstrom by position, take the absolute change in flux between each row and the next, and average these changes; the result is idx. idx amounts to 0.80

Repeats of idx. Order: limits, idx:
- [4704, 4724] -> 1.36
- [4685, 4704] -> 1.16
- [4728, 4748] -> 1.77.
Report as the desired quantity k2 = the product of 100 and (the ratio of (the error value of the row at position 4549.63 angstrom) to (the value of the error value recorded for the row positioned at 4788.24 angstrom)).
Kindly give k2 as 121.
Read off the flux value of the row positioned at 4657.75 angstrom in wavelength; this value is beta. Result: 23.6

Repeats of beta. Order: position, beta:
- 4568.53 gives 24.73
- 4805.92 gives 30.19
